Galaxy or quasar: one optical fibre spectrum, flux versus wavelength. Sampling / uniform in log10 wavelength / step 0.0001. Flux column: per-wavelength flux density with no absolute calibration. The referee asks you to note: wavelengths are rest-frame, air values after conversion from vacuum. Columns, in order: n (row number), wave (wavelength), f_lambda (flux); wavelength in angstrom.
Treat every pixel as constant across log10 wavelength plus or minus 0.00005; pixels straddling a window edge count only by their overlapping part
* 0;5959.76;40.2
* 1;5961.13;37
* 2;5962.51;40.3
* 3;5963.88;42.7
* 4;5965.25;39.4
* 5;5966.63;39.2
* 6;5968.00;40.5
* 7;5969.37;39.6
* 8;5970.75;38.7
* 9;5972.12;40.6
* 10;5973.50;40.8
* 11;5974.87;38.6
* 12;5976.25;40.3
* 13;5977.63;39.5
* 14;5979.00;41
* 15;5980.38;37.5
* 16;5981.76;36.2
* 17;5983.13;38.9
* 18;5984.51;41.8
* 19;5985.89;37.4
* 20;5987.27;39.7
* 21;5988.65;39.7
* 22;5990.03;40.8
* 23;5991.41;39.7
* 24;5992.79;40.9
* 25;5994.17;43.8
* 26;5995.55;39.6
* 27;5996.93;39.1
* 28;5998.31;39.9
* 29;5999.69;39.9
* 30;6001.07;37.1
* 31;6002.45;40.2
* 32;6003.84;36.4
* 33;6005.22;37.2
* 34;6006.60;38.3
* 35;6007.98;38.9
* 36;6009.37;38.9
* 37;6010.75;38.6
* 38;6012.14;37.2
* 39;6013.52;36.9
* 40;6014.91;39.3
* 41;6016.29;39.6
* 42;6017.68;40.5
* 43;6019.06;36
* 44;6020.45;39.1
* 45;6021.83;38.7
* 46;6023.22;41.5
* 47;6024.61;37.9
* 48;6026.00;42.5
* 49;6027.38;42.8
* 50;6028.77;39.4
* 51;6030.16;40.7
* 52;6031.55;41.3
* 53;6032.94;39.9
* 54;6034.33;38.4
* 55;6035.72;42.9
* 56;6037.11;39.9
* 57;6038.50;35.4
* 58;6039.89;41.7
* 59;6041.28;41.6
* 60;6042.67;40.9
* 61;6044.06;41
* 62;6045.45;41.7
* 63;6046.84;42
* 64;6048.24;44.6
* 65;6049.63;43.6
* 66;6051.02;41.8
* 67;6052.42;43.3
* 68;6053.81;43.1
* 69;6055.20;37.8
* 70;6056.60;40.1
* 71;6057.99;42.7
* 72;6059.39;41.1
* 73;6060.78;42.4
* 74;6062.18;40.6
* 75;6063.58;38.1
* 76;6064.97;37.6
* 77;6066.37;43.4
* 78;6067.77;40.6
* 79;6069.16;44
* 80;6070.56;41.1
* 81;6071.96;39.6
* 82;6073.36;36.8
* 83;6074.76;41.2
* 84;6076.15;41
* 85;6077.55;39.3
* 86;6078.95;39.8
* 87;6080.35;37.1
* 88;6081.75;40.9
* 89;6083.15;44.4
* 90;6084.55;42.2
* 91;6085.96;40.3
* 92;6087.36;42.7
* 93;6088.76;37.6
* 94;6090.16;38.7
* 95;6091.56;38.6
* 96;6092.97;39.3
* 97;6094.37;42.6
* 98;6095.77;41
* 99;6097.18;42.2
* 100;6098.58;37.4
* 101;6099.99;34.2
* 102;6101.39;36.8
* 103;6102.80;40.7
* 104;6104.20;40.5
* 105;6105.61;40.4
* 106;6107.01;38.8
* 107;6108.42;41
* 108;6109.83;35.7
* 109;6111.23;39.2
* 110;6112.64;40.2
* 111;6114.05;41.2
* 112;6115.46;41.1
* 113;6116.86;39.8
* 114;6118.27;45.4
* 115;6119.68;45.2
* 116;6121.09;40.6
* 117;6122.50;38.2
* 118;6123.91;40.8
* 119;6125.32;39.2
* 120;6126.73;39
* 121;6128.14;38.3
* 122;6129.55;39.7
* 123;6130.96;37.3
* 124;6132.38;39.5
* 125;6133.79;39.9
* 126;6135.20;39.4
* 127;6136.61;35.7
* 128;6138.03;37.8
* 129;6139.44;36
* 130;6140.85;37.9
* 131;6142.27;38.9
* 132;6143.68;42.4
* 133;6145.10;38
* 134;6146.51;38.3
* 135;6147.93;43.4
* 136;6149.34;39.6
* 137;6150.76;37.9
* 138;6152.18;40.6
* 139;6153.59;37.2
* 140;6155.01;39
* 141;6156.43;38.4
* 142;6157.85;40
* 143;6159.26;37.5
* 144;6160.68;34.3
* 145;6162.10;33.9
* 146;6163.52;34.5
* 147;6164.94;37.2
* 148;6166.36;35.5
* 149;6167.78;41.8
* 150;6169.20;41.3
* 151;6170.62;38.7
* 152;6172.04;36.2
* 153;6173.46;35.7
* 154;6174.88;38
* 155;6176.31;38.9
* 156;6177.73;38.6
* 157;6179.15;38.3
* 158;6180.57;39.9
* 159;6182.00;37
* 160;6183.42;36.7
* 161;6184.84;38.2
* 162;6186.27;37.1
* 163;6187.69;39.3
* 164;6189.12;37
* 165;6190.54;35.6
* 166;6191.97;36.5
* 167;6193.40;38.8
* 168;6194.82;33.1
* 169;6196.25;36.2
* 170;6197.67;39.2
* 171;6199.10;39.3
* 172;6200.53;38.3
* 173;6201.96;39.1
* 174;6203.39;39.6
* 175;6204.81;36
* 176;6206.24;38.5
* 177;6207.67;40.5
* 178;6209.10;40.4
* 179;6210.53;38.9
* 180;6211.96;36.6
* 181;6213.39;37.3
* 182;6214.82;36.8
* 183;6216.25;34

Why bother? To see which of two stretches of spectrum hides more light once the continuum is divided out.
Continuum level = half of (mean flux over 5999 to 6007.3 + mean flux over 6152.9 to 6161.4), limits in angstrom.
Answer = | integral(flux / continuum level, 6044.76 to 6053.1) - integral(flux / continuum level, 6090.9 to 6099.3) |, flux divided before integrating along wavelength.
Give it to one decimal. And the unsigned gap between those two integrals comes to 0.5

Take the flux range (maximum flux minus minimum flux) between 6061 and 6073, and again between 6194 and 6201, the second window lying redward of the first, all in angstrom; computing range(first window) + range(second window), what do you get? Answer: 13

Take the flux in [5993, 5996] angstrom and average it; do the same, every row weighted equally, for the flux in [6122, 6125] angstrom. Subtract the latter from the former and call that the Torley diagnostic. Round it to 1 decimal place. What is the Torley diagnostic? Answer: 2.2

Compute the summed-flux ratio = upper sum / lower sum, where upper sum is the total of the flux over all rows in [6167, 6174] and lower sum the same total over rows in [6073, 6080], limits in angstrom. 0.98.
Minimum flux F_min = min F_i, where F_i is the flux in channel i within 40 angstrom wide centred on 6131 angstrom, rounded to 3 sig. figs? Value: 35.7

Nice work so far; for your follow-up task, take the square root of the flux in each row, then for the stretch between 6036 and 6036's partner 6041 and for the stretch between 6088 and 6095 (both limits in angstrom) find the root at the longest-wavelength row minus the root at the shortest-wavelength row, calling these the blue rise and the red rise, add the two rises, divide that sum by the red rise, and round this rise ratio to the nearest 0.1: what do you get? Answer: 1.4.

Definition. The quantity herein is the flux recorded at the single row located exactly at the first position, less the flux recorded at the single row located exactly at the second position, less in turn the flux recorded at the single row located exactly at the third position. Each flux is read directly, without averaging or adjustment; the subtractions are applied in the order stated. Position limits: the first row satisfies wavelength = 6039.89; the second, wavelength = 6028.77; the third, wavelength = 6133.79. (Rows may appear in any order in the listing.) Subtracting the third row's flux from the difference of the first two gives -38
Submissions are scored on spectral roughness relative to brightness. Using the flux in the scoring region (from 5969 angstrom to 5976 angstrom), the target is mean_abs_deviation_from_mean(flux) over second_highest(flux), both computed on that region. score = 0.020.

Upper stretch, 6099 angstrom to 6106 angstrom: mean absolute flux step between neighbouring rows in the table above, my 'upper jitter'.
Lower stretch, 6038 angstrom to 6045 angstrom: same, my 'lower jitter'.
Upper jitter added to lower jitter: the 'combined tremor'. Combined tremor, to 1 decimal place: 3.5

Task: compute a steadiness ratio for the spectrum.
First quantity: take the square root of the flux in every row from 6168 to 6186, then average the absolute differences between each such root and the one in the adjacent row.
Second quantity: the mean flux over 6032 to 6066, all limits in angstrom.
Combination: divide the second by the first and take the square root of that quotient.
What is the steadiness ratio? 18.8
